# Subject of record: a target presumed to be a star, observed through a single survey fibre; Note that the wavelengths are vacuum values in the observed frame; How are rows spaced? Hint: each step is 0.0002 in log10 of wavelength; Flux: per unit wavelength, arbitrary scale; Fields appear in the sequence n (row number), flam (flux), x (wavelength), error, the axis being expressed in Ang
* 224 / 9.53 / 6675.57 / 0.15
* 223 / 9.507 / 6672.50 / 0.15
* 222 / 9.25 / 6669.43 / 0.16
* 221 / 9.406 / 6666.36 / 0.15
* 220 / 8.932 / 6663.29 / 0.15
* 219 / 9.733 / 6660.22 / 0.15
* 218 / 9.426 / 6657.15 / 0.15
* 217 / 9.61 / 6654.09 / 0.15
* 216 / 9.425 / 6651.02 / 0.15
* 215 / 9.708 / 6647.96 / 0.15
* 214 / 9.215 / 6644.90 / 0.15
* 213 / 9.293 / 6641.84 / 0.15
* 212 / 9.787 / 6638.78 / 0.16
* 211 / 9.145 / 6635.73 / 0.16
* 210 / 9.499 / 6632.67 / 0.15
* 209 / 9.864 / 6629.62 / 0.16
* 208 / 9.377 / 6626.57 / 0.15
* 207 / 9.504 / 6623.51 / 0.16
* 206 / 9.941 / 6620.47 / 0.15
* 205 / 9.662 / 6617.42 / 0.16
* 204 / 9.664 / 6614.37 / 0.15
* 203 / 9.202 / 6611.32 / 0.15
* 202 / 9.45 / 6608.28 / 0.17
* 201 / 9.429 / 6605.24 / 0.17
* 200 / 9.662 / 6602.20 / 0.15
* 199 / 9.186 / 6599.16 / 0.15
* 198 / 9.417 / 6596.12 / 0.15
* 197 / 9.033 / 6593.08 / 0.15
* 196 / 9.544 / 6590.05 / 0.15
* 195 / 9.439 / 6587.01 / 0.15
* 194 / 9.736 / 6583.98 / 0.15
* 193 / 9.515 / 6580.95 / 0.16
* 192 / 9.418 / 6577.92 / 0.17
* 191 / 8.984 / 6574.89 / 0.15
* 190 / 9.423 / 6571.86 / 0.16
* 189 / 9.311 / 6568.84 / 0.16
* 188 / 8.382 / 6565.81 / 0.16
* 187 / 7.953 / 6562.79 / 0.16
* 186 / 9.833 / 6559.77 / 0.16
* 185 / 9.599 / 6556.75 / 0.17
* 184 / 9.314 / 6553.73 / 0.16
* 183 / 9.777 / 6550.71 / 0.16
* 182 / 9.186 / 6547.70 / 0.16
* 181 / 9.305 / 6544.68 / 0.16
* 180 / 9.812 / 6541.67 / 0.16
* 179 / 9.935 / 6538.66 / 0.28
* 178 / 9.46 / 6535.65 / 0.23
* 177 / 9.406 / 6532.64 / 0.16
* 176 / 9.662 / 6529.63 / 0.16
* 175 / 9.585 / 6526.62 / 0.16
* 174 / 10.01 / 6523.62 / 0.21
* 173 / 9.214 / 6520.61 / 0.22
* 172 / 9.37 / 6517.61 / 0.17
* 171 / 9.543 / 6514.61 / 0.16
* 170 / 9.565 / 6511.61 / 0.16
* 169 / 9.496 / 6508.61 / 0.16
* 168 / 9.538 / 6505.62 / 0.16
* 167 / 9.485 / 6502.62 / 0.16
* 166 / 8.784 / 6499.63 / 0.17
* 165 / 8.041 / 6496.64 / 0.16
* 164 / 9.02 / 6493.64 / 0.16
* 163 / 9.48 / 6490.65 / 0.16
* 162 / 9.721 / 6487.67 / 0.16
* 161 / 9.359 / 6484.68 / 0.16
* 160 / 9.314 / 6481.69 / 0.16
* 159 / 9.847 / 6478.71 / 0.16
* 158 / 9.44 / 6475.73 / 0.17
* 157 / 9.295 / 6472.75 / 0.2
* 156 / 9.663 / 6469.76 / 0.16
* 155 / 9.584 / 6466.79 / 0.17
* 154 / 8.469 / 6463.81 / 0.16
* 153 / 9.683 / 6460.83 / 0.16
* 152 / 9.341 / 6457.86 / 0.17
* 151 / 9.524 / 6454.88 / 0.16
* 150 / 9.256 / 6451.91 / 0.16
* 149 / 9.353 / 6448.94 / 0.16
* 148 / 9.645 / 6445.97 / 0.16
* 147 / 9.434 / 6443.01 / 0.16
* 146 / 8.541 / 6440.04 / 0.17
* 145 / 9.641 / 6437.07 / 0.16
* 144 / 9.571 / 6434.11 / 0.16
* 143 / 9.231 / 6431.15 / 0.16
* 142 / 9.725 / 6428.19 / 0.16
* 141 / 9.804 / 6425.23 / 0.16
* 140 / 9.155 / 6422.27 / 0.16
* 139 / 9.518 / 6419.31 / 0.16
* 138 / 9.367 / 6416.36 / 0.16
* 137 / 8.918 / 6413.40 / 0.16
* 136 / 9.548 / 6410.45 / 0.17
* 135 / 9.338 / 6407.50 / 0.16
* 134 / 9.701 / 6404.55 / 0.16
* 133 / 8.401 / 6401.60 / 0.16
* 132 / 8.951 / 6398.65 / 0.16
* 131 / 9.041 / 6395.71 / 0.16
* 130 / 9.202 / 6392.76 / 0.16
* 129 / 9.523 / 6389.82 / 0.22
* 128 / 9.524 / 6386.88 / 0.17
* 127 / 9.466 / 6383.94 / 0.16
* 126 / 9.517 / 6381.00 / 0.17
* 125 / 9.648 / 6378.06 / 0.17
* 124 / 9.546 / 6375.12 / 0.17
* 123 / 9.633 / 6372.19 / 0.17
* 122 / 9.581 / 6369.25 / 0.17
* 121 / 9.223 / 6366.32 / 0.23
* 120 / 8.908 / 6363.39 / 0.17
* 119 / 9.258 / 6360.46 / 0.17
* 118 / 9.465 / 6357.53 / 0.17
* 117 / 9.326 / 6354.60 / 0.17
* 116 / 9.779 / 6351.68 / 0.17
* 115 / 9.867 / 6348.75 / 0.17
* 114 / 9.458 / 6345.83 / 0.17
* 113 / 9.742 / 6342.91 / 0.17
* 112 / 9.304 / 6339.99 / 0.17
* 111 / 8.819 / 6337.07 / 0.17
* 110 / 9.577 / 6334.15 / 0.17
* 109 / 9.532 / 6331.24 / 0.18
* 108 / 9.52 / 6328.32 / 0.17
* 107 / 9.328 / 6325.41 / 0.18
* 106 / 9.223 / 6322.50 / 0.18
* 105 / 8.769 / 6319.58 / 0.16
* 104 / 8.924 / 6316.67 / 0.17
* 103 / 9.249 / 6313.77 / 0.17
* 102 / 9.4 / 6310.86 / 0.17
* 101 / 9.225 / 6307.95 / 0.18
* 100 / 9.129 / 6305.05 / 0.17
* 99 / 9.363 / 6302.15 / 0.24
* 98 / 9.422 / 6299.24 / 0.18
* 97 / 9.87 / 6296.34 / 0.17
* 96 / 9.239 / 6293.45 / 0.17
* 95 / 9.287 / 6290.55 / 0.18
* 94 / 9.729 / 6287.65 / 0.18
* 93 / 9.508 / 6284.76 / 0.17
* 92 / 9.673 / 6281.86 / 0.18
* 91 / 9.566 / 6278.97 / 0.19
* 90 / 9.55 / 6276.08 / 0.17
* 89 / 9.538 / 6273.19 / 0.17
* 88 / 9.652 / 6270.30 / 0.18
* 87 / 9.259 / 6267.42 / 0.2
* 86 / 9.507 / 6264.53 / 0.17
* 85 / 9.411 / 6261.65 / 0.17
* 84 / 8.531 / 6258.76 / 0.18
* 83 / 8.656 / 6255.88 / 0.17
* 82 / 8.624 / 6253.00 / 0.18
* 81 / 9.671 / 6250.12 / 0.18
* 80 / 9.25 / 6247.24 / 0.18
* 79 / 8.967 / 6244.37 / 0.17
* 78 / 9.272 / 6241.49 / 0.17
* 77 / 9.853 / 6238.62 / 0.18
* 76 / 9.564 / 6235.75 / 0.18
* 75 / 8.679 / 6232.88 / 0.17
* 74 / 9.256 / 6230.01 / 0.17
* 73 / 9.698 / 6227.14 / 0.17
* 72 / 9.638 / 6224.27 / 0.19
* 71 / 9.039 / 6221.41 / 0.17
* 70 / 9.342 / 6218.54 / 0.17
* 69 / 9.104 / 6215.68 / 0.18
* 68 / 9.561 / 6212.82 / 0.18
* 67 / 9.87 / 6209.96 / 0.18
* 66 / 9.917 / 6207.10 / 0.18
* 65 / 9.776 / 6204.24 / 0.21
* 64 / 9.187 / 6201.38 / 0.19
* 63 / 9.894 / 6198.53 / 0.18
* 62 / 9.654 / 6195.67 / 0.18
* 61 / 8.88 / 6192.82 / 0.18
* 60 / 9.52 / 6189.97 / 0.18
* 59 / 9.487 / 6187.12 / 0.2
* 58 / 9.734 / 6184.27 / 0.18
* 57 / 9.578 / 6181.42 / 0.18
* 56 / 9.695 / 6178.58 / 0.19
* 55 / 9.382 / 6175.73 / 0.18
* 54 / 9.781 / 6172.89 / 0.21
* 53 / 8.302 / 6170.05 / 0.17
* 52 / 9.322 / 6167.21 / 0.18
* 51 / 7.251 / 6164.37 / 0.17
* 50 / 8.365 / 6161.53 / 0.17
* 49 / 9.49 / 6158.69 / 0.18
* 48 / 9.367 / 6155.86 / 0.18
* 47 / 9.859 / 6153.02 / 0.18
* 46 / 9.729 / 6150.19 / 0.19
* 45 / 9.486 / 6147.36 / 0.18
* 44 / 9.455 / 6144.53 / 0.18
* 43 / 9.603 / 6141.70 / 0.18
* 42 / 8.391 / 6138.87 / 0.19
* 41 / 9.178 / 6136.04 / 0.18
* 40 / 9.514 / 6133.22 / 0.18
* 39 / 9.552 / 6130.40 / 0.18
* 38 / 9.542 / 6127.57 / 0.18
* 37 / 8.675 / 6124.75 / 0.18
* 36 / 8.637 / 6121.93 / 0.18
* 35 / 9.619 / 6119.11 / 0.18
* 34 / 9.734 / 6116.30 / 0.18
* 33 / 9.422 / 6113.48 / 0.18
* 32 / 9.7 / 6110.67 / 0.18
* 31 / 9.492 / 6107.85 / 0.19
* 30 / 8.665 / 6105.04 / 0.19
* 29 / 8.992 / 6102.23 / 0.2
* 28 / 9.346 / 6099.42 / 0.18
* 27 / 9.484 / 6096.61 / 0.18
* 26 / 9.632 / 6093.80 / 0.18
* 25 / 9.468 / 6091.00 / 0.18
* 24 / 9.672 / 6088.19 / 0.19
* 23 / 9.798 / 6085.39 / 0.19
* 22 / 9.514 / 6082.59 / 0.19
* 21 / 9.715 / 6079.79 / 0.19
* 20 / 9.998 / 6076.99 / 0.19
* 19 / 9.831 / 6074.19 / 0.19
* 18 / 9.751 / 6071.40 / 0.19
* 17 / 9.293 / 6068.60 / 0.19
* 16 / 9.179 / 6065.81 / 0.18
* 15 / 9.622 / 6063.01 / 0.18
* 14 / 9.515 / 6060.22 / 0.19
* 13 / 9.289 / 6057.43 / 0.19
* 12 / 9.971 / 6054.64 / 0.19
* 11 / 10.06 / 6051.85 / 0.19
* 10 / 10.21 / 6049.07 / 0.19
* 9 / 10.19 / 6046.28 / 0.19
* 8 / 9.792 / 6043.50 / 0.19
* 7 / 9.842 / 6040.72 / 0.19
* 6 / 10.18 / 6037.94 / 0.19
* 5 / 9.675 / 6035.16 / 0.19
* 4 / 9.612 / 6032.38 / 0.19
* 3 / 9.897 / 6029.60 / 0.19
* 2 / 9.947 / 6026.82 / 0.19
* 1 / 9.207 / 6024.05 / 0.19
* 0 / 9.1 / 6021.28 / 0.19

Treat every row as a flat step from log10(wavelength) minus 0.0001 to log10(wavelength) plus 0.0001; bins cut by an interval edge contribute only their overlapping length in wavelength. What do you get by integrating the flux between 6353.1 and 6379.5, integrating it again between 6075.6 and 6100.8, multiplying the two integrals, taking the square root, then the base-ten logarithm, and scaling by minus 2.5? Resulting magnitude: -5.97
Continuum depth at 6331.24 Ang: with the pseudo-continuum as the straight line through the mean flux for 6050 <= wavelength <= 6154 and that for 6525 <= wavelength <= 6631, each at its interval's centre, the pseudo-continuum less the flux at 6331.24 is -0.082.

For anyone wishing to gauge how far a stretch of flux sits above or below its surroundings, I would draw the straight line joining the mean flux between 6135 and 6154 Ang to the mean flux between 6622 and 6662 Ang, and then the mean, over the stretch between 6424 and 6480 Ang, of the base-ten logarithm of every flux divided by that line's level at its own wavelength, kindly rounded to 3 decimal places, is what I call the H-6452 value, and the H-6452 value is -0.002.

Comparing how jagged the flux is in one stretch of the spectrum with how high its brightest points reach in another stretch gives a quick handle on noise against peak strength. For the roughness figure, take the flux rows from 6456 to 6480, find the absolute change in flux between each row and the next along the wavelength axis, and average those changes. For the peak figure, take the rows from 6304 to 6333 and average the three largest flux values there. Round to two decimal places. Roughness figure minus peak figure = -8.96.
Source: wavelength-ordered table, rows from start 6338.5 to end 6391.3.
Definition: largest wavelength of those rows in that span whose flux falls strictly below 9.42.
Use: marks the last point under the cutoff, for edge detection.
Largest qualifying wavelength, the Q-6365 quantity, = 6366.32 Ang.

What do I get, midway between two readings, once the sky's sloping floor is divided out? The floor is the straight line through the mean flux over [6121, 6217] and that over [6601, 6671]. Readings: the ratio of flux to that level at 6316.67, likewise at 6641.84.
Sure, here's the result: 0.97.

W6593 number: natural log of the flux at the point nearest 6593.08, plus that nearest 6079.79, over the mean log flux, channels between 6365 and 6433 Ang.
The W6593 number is 2.00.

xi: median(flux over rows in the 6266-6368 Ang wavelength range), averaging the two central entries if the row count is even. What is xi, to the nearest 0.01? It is 9.40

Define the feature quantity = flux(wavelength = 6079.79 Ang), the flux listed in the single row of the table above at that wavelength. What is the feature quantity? 9.715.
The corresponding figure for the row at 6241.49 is 9.272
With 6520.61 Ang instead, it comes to 9.214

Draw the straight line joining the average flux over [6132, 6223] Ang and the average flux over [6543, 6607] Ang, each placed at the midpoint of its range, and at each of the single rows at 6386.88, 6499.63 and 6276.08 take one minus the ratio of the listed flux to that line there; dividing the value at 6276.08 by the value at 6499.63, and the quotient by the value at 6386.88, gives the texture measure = 19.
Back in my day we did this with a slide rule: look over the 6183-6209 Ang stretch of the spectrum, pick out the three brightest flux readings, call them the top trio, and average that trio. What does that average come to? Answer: 9.86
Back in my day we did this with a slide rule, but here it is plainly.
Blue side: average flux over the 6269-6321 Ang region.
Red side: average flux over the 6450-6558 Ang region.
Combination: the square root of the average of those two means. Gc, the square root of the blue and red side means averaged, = 3.07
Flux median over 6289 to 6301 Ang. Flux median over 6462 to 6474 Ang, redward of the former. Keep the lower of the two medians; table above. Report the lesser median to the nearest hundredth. 9.35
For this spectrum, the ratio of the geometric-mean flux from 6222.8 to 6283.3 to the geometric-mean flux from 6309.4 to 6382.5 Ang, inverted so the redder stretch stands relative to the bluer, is 1.007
